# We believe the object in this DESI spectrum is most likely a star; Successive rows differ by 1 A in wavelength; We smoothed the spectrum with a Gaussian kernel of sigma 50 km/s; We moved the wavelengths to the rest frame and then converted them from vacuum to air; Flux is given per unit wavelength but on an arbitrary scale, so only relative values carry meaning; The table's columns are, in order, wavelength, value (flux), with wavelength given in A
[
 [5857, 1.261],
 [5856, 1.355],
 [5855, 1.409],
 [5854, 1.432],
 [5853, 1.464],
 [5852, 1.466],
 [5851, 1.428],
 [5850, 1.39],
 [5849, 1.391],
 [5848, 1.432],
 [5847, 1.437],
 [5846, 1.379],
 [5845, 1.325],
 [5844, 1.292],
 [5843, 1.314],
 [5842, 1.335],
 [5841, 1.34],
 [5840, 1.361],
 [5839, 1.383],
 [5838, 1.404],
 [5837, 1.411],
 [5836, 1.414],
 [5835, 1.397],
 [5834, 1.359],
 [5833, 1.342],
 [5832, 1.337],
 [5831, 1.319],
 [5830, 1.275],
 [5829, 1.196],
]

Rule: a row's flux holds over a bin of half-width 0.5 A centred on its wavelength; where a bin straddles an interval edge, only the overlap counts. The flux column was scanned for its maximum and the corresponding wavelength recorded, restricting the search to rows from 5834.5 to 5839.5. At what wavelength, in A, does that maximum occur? 5836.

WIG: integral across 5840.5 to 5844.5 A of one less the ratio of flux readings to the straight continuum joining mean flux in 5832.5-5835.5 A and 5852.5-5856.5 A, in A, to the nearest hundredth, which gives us 0.19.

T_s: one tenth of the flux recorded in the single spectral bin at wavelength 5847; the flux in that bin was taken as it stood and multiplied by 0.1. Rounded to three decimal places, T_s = 0.144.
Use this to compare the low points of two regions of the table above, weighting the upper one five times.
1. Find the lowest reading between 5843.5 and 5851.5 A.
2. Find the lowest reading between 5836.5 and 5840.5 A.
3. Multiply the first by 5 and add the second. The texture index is 7.82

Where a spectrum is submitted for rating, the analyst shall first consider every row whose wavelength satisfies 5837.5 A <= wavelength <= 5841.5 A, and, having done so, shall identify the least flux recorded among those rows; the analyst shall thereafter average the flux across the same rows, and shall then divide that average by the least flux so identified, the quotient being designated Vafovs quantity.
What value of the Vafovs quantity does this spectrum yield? 1.02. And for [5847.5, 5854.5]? 1.03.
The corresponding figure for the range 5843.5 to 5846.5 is 1.03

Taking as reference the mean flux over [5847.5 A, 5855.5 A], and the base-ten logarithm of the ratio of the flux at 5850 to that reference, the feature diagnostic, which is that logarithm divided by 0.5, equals -0.02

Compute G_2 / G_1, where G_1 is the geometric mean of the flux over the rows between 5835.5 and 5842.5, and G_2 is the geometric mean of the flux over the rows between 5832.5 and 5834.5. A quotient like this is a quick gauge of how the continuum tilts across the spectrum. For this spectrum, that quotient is 0.98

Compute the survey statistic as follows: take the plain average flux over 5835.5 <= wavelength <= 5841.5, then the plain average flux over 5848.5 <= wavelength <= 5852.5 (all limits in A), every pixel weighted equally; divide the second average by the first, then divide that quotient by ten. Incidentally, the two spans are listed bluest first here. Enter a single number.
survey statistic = 0.102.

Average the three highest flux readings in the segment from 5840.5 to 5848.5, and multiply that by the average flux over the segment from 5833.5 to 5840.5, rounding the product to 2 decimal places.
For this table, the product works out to 1.97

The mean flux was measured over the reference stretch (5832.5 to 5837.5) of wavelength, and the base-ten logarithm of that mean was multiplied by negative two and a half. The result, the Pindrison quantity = -0.353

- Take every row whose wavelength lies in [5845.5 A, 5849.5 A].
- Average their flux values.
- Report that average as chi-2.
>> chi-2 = 1.410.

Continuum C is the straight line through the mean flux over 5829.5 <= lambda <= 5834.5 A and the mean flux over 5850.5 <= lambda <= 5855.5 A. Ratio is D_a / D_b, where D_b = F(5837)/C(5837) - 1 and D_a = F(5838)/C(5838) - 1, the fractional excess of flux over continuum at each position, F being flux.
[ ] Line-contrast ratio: 0.8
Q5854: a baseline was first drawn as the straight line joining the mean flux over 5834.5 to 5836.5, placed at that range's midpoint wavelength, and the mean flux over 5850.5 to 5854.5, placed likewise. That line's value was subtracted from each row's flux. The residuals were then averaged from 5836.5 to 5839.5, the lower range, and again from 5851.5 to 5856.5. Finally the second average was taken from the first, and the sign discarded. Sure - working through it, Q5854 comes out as 0.014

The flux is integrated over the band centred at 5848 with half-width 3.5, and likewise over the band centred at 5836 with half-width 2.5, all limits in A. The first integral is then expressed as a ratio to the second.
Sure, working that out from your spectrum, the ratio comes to 1.4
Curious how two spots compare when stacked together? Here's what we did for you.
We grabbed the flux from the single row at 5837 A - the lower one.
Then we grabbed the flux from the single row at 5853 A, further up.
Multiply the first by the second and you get 2.07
